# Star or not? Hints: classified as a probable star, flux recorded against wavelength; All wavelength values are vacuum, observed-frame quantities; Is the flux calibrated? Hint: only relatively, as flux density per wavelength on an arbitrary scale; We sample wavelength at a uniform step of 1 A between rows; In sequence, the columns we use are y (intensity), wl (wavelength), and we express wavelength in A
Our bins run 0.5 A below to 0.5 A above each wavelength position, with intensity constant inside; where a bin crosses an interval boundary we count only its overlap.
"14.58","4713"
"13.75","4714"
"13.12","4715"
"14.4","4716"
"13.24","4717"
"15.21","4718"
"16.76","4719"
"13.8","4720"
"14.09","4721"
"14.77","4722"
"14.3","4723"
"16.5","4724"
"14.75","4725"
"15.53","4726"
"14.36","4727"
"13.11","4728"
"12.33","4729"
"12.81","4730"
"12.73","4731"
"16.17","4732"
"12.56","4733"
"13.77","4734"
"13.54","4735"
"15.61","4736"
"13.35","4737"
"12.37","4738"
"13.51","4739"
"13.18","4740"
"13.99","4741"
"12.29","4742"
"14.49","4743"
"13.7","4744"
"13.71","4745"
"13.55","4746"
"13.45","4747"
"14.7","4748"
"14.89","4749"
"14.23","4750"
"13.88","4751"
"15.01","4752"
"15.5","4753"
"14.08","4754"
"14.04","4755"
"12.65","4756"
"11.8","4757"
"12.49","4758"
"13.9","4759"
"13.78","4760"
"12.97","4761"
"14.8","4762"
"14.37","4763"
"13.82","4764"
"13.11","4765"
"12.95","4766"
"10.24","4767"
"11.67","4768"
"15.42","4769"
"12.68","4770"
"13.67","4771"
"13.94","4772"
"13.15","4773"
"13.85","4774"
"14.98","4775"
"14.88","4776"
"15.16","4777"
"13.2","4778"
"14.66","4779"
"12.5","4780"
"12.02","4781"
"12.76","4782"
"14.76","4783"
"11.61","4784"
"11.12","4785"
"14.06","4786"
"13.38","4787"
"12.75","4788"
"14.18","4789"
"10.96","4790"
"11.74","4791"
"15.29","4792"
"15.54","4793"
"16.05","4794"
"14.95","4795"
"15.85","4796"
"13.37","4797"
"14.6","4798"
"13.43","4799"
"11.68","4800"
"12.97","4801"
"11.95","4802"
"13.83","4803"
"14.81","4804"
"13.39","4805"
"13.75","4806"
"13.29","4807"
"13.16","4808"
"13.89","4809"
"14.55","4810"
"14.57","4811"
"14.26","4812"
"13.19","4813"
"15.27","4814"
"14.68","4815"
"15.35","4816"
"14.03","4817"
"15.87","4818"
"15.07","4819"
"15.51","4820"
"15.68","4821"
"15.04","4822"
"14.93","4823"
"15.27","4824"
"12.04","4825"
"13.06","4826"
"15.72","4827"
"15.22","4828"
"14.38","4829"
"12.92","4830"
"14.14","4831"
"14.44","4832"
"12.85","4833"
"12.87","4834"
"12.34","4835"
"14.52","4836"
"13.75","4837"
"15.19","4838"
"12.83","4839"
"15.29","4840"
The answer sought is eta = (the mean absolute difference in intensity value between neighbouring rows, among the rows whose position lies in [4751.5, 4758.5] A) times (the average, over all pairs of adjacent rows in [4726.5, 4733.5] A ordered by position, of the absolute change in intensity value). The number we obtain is 1.3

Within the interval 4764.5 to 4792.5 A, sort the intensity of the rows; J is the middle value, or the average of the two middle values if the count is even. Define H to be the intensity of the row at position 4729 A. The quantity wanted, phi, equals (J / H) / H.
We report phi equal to 0.087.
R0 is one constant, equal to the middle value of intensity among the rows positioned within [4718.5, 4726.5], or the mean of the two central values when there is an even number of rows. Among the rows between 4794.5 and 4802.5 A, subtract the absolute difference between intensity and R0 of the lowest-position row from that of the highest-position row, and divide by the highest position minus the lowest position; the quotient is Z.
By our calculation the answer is 0.37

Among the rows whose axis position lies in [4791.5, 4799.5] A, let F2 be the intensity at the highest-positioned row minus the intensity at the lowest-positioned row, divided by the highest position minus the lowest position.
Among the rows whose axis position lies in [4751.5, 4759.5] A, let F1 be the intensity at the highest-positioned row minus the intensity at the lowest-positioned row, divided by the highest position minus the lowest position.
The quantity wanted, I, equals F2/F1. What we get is 1.7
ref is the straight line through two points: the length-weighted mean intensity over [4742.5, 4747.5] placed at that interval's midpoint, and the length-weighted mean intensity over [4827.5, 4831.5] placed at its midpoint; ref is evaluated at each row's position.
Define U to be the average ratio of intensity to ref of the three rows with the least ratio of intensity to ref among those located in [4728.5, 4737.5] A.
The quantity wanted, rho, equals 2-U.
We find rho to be 1.09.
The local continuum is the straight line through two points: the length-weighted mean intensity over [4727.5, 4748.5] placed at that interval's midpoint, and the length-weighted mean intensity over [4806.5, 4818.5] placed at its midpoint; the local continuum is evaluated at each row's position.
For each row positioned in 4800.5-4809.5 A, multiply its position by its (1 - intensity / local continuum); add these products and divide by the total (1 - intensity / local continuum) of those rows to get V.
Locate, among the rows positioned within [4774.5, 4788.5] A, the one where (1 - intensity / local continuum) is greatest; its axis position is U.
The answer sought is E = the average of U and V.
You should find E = 4794.7 A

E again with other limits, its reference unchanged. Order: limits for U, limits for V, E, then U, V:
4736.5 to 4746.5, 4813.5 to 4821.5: 4780.0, 4742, 4818.1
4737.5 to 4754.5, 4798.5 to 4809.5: 4772.5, 4742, 4802.9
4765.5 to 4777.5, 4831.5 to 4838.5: 4800.6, 4767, 4834.1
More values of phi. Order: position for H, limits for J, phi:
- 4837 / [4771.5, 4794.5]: 0.073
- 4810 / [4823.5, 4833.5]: 0.067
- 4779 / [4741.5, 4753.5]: 0.065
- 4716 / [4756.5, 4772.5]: 0.065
